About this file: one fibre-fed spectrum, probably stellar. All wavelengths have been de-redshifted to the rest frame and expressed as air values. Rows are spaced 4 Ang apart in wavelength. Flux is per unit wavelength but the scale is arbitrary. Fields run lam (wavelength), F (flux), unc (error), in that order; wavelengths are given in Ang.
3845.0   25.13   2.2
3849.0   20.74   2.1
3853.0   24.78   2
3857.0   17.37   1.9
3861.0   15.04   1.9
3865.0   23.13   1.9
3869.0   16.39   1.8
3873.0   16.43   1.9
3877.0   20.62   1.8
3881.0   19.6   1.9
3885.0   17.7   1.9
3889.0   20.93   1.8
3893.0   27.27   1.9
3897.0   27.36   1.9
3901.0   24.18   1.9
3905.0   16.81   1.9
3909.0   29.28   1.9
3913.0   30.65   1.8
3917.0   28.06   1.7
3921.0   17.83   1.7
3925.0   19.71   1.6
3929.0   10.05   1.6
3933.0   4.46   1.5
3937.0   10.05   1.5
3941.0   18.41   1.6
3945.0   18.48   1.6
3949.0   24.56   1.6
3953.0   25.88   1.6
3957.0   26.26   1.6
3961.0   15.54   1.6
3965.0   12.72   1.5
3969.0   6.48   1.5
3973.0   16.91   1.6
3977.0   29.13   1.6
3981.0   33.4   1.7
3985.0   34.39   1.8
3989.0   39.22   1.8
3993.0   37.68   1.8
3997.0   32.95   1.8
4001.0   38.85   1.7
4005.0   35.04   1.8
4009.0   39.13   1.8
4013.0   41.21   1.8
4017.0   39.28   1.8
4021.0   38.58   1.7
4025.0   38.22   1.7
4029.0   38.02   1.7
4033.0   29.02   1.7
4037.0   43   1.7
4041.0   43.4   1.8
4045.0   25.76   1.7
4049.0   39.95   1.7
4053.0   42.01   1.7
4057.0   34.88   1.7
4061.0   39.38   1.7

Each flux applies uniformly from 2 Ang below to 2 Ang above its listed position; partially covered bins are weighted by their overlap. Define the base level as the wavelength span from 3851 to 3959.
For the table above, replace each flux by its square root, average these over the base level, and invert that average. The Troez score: 0.224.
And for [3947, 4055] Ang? 0.179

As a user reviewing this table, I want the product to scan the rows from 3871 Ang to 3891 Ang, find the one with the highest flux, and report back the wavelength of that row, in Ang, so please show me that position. 3889.0 Ang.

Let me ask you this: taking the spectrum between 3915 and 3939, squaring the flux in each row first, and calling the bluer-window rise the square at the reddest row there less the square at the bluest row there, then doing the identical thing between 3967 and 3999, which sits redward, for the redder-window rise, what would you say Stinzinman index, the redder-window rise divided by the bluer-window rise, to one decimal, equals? -1.5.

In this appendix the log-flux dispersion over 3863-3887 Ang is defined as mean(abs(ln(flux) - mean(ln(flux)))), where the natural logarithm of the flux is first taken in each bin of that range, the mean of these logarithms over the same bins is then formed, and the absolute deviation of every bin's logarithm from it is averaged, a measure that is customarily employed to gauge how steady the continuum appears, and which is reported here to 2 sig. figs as 0.11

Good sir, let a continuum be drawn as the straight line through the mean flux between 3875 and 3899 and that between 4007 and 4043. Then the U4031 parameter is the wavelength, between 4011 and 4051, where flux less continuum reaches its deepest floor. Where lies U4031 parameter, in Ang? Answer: 4045.0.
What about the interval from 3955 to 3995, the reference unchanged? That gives 3969.0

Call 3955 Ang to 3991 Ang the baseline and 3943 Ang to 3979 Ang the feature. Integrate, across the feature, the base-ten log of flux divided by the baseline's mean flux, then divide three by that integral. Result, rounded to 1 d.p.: -0.7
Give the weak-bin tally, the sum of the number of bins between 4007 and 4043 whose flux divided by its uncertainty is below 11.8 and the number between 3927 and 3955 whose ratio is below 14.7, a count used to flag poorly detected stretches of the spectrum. 5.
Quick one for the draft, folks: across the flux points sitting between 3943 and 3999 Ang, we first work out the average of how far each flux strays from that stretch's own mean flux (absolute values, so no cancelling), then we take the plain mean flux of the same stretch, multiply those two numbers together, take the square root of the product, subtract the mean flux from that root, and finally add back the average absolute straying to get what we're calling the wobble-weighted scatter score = -3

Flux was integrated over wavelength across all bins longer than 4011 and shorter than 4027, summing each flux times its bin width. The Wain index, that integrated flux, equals 629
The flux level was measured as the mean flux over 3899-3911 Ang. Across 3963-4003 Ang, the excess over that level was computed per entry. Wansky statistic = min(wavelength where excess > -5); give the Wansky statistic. 3977.0 Ang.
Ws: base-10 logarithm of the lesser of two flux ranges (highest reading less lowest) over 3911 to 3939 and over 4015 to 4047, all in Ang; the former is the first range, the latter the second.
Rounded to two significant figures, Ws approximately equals 1.2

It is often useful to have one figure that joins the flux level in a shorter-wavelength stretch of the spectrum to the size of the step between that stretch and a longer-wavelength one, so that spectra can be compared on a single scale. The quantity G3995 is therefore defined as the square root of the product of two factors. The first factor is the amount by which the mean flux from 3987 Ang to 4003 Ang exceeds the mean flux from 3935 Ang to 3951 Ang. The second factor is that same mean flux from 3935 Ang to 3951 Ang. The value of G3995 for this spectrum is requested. 18.6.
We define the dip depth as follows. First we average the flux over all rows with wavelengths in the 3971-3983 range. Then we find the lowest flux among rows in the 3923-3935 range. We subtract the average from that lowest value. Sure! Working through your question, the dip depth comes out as -22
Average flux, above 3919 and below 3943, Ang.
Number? 13.4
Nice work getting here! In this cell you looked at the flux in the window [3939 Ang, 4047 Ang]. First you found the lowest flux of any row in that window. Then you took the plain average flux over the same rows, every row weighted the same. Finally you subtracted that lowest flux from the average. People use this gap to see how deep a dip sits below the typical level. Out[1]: 23.9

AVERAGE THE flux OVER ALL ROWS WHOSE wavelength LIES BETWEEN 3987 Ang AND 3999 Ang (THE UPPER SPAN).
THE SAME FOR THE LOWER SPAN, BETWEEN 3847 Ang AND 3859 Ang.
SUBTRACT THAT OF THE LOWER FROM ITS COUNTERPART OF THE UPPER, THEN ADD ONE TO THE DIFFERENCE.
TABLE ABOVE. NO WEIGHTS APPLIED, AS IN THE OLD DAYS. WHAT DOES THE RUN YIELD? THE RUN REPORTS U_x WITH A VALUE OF 17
